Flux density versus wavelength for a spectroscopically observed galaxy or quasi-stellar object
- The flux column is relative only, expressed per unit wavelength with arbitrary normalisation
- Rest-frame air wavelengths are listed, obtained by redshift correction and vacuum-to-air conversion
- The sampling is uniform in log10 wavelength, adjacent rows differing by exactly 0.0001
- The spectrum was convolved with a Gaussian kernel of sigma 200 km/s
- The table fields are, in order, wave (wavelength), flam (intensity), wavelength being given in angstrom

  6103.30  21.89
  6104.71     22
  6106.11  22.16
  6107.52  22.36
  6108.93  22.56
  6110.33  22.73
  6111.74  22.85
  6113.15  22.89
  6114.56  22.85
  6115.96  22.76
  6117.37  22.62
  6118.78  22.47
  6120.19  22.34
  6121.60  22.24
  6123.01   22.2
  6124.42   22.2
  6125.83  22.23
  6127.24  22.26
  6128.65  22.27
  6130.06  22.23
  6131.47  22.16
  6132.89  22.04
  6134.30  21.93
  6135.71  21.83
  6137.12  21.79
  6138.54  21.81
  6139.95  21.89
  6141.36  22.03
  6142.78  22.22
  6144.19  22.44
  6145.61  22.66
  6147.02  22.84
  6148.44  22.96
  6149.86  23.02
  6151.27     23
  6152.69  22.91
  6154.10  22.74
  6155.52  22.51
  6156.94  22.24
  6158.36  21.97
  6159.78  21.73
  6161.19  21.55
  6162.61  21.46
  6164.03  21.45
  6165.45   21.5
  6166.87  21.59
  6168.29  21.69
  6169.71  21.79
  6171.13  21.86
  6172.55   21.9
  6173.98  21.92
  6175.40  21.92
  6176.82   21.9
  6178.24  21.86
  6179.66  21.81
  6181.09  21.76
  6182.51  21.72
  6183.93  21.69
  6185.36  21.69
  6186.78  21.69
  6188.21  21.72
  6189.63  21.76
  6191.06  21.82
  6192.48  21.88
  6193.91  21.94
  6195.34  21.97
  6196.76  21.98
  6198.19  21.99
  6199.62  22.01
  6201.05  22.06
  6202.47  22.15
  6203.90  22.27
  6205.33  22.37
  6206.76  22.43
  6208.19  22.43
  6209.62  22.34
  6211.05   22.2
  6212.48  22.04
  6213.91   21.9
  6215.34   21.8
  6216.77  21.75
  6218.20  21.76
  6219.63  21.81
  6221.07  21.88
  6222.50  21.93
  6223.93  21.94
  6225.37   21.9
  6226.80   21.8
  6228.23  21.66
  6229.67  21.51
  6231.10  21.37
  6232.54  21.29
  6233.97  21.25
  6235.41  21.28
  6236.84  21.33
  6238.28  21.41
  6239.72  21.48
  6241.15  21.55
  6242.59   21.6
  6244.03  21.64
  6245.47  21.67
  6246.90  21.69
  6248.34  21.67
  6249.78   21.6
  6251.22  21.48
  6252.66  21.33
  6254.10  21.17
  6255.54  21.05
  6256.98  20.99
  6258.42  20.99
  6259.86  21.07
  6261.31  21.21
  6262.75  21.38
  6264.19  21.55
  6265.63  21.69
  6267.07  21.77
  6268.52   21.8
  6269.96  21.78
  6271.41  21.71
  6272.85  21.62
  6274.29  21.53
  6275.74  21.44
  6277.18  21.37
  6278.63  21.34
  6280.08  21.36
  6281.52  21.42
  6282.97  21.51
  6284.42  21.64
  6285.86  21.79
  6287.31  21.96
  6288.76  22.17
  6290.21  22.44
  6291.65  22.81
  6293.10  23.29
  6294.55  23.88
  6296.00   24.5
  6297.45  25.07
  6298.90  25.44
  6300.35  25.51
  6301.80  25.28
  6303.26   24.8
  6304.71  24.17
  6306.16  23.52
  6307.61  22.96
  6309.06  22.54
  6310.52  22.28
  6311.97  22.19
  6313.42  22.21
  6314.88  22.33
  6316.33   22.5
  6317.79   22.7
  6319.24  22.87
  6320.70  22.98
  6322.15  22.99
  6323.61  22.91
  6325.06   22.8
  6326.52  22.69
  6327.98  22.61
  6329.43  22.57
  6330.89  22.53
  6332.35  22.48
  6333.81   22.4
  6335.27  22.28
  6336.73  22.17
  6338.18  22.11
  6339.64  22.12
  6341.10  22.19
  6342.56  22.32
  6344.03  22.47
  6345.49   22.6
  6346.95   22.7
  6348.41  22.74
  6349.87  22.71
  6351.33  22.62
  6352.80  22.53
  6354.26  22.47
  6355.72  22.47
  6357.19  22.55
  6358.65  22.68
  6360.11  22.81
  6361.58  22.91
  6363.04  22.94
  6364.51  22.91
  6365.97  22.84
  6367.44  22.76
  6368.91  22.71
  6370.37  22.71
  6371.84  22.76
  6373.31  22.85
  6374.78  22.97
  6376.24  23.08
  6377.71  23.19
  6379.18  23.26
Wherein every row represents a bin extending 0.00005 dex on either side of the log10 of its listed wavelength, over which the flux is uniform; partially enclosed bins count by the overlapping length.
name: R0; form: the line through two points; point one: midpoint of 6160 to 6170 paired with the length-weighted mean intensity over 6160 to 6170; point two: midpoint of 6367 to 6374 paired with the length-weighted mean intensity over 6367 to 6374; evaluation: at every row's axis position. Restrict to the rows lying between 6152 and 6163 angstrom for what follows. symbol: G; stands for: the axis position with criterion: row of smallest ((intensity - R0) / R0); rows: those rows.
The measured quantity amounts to 6162.61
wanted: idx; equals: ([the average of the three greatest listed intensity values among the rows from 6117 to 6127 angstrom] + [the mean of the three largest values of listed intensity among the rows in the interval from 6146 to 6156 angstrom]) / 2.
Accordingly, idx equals 22.7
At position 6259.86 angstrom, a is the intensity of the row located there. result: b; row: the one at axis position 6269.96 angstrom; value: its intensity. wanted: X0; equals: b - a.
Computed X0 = 0.7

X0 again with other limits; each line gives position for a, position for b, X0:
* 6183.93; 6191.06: 0.1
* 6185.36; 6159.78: 0.0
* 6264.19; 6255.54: -0.5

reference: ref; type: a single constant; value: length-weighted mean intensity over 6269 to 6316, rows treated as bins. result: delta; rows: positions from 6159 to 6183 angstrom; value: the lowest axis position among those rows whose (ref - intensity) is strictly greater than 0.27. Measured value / 6159.78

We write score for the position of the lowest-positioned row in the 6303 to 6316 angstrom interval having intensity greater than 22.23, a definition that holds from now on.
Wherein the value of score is 6303.26 angstrom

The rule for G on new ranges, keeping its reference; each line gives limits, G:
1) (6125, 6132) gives 6131.47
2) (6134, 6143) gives 6137.12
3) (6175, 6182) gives 6181.09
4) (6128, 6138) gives 6137.12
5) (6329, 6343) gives 6338.18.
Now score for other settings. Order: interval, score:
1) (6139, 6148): 6144.19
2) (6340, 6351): 6342.56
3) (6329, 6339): 6329.43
